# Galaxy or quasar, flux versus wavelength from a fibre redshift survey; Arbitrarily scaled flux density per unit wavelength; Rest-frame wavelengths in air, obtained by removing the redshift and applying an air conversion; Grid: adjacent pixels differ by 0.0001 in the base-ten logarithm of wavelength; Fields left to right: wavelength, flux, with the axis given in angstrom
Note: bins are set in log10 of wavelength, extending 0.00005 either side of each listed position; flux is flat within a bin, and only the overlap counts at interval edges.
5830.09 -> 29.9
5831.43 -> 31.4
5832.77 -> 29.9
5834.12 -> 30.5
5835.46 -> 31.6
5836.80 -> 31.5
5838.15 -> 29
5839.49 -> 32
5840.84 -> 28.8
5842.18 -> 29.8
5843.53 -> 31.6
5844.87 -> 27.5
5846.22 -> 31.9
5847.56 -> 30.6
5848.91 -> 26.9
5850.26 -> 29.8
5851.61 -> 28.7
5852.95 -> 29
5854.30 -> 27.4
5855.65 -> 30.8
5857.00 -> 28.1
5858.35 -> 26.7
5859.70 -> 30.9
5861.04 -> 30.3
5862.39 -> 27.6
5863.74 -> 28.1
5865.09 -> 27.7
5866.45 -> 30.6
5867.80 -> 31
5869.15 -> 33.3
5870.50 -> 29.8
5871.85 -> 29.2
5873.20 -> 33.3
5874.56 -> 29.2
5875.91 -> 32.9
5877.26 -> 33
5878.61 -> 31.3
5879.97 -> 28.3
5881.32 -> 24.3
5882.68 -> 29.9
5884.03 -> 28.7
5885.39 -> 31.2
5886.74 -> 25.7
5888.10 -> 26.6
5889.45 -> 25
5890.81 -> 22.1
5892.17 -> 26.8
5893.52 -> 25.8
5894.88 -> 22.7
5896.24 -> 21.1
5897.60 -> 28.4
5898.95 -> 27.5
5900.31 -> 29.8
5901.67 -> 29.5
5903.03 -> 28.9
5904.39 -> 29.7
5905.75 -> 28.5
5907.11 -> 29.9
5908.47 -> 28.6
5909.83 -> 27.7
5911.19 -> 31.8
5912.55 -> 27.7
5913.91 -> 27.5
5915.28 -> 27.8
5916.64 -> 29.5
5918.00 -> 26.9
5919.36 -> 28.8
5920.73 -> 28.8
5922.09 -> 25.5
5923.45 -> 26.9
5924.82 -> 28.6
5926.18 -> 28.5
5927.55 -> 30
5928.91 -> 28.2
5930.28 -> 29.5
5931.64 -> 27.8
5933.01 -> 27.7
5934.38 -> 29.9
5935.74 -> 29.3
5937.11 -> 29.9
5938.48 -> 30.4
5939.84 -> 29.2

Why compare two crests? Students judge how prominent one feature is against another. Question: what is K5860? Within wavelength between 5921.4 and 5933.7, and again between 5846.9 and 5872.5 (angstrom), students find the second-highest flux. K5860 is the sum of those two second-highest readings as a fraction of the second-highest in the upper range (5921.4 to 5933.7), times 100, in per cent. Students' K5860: 205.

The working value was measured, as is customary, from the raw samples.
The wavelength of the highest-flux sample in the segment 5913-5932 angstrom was 5927.55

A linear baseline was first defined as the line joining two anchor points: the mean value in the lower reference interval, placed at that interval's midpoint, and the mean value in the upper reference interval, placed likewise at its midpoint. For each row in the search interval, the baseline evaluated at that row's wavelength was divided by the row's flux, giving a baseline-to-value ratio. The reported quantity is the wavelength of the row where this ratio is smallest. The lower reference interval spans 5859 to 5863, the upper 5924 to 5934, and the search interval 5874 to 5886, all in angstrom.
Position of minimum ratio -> 5877.26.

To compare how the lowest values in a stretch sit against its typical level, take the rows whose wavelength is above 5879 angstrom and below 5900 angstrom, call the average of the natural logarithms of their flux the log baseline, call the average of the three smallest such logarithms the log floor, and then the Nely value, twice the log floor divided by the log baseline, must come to 1.89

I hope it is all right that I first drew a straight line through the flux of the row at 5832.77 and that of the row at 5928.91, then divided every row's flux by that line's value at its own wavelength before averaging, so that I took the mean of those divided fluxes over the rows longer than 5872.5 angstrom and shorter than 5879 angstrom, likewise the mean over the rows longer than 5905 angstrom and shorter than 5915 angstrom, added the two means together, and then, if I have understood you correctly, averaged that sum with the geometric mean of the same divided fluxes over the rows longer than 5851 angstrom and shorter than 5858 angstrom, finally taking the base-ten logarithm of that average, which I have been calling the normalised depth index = 0.188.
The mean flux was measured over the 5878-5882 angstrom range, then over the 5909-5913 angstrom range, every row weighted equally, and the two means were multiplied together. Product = 813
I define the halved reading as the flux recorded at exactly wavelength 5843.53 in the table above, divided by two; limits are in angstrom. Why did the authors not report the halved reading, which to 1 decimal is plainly 15.8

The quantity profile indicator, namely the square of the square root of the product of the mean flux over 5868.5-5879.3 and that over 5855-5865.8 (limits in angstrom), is 906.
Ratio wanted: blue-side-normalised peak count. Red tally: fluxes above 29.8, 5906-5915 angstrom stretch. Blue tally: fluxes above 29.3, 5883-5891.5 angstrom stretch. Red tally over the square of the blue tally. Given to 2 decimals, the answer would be 2.00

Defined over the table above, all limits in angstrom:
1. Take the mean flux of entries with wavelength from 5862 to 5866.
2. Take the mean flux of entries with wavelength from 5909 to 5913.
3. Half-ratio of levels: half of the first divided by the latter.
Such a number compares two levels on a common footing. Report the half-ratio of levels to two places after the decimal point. 0.48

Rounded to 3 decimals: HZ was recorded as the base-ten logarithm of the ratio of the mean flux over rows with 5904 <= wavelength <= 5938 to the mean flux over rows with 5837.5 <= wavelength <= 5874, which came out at -0.016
